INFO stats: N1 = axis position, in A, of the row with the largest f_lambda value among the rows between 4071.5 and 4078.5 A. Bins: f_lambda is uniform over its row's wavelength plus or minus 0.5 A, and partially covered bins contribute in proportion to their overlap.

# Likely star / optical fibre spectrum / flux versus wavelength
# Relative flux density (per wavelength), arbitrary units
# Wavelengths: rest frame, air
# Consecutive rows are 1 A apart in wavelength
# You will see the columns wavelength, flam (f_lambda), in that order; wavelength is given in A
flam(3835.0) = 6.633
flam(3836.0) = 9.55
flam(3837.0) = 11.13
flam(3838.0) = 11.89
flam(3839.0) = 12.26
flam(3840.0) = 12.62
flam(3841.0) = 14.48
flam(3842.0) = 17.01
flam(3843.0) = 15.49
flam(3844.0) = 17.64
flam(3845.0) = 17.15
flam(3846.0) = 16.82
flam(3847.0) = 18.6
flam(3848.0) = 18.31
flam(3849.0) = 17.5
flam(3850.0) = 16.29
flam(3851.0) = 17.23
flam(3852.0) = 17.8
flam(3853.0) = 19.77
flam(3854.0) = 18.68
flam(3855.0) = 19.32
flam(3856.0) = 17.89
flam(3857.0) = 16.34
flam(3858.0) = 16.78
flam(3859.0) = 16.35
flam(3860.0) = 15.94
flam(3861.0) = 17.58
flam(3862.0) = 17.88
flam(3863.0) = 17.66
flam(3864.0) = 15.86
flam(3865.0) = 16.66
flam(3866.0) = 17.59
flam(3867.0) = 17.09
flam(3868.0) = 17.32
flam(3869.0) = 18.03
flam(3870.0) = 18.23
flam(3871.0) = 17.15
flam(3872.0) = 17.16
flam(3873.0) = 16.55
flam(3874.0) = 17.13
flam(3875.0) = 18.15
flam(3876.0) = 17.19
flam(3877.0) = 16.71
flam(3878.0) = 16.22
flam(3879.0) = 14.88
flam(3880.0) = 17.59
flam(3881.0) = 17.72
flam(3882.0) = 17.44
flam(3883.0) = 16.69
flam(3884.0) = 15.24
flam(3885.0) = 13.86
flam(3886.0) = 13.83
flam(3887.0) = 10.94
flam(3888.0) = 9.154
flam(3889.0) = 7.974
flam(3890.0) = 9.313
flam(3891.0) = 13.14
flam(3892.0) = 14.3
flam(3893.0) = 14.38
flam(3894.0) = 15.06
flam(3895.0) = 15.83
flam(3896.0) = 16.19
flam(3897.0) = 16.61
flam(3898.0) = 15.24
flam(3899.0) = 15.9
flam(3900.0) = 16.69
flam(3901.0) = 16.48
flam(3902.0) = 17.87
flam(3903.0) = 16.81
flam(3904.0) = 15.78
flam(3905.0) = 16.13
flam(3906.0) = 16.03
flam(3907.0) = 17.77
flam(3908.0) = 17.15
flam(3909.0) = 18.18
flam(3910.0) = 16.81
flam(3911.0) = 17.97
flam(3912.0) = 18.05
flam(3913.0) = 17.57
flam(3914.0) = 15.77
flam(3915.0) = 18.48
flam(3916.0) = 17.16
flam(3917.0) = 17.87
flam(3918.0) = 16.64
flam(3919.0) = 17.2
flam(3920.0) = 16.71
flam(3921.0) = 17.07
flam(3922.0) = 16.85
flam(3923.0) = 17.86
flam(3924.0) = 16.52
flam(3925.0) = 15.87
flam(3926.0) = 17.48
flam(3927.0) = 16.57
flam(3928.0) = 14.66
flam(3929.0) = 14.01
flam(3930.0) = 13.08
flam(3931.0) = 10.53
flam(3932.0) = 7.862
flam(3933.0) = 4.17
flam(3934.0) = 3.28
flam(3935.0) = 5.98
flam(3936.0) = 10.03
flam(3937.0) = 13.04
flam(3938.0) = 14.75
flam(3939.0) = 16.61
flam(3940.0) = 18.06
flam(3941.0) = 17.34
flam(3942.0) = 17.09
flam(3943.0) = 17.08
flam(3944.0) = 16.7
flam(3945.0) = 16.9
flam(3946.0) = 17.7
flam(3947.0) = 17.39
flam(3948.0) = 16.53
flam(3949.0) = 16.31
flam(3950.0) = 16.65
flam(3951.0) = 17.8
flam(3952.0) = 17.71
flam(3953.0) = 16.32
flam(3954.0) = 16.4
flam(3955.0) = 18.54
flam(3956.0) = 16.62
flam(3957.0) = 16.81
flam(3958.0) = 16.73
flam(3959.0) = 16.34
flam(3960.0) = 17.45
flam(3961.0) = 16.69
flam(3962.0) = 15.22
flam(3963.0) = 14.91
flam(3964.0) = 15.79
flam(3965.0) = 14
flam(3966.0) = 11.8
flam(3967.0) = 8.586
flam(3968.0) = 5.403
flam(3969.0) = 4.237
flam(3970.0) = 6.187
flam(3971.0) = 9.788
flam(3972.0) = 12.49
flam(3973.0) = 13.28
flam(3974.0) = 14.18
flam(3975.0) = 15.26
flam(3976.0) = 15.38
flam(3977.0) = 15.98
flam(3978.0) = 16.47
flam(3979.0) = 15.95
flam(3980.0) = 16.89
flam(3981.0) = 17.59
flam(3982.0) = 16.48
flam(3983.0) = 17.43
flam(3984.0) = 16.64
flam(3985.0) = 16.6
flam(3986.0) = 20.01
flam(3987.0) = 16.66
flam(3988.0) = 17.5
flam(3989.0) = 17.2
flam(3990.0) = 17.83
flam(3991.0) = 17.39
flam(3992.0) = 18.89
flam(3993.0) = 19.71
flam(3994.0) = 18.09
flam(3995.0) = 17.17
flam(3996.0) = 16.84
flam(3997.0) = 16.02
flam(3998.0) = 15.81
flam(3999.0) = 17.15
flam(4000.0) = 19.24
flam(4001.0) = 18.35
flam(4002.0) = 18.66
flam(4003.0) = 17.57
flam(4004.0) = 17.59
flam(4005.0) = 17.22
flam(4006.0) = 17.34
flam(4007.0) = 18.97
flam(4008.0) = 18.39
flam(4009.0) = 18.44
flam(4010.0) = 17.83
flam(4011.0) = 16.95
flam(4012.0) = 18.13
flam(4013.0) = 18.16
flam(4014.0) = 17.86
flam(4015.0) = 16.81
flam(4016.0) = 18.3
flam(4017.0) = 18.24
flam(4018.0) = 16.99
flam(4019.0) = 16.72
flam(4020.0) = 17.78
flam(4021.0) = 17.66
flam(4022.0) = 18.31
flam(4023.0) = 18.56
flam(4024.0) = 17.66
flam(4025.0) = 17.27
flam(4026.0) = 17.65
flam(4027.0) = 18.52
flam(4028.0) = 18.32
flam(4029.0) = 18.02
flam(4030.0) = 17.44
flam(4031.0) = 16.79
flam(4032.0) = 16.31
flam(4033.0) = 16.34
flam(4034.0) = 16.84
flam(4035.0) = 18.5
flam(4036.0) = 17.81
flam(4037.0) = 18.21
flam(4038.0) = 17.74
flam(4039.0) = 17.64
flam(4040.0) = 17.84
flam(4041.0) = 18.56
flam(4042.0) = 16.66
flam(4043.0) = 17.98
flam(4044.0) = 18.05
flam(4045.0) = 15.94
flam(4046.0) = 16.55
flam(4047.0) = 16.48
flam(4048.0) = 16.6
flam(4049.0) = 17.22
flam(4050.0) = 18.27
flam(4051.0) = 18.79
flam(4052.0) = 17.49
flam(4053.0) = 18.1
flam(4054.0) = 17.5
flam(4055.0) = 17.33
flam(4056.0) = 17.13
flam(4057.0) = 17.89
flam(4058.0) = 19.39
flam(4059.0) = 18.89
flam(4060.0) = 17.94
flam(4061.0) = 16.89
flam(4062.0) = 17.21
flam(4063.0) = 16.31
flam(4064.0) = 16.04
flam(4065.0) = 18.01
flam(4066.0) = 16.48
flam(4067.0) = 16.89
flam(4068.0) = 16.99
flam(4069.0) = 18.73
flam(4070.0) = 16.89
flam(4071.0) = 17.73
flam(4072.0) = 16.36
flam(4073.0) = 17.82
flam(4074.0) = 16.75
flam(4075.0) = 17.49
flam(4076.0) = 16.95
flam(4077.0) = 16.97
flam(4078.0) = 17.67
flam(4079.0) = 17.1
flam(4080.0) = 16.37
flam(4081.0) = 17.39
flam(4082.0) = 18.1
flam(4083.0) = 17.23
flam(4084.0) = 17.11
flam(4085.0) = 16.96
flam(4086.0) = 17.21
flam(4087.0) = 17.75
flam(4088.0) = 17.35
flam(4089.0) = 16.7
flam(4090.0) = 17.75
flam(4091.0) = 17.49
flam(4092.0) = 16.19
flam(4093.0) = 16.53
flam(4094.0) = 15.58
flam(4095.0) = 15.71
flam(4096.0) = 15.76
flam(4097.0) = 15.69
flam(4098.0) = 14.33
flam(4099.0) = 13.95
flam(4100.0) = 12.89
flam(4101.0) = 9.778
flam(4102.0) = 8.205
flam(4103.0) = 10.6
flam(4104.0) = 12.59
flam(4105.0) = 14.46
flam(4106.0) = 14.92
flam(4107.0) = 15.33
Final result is 4073.0 A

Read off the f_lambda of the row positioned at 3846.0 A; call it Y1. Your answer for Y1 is 16.82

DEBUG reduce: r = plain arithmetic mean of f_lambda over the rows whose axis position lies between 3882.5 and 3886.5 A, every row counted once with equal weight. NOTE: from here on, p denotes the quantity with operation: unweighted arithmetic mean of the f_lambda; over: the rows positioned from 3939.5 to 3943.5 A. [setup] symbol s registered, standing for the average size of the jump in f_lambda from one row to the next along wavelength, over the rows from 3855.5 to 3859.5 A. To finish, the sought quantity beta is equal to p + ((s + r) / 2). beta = 25.2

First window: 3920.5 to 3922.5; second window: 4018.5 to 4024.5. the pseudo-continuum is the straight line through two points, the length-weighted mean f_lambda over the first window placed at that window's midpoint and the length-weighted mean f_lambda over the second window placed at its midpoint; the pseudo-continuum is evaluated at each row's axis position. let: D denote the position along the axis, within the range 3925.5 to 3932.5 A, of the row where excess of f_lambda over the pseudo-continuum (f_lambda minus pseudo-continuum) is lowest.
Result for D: 3932.0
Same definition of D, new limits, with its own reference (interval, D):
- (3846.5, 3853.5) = 3850.0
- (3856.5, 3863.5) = 3860.0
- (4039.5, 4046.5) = 4045.0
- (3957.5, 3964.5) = 3963.0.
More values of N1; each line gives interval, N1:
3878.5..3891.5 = 3881.0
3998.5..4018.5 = 4000.0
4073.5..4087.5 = 4082.0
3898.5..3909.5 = 3909.0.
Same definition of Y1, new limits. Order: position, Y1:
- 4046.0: 16.55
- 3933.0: 4.17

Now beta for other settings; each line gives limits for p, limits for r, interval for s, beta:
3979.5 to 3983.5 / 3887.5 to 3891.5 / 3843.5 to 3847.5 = 22.5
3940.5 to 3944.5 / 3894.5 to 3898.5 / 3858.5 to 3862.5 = 25.4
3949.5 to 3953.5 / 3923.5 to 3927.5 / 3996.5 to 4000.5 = 26.0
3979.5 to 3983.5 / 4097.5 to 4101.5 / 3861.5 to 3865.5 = 23.9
